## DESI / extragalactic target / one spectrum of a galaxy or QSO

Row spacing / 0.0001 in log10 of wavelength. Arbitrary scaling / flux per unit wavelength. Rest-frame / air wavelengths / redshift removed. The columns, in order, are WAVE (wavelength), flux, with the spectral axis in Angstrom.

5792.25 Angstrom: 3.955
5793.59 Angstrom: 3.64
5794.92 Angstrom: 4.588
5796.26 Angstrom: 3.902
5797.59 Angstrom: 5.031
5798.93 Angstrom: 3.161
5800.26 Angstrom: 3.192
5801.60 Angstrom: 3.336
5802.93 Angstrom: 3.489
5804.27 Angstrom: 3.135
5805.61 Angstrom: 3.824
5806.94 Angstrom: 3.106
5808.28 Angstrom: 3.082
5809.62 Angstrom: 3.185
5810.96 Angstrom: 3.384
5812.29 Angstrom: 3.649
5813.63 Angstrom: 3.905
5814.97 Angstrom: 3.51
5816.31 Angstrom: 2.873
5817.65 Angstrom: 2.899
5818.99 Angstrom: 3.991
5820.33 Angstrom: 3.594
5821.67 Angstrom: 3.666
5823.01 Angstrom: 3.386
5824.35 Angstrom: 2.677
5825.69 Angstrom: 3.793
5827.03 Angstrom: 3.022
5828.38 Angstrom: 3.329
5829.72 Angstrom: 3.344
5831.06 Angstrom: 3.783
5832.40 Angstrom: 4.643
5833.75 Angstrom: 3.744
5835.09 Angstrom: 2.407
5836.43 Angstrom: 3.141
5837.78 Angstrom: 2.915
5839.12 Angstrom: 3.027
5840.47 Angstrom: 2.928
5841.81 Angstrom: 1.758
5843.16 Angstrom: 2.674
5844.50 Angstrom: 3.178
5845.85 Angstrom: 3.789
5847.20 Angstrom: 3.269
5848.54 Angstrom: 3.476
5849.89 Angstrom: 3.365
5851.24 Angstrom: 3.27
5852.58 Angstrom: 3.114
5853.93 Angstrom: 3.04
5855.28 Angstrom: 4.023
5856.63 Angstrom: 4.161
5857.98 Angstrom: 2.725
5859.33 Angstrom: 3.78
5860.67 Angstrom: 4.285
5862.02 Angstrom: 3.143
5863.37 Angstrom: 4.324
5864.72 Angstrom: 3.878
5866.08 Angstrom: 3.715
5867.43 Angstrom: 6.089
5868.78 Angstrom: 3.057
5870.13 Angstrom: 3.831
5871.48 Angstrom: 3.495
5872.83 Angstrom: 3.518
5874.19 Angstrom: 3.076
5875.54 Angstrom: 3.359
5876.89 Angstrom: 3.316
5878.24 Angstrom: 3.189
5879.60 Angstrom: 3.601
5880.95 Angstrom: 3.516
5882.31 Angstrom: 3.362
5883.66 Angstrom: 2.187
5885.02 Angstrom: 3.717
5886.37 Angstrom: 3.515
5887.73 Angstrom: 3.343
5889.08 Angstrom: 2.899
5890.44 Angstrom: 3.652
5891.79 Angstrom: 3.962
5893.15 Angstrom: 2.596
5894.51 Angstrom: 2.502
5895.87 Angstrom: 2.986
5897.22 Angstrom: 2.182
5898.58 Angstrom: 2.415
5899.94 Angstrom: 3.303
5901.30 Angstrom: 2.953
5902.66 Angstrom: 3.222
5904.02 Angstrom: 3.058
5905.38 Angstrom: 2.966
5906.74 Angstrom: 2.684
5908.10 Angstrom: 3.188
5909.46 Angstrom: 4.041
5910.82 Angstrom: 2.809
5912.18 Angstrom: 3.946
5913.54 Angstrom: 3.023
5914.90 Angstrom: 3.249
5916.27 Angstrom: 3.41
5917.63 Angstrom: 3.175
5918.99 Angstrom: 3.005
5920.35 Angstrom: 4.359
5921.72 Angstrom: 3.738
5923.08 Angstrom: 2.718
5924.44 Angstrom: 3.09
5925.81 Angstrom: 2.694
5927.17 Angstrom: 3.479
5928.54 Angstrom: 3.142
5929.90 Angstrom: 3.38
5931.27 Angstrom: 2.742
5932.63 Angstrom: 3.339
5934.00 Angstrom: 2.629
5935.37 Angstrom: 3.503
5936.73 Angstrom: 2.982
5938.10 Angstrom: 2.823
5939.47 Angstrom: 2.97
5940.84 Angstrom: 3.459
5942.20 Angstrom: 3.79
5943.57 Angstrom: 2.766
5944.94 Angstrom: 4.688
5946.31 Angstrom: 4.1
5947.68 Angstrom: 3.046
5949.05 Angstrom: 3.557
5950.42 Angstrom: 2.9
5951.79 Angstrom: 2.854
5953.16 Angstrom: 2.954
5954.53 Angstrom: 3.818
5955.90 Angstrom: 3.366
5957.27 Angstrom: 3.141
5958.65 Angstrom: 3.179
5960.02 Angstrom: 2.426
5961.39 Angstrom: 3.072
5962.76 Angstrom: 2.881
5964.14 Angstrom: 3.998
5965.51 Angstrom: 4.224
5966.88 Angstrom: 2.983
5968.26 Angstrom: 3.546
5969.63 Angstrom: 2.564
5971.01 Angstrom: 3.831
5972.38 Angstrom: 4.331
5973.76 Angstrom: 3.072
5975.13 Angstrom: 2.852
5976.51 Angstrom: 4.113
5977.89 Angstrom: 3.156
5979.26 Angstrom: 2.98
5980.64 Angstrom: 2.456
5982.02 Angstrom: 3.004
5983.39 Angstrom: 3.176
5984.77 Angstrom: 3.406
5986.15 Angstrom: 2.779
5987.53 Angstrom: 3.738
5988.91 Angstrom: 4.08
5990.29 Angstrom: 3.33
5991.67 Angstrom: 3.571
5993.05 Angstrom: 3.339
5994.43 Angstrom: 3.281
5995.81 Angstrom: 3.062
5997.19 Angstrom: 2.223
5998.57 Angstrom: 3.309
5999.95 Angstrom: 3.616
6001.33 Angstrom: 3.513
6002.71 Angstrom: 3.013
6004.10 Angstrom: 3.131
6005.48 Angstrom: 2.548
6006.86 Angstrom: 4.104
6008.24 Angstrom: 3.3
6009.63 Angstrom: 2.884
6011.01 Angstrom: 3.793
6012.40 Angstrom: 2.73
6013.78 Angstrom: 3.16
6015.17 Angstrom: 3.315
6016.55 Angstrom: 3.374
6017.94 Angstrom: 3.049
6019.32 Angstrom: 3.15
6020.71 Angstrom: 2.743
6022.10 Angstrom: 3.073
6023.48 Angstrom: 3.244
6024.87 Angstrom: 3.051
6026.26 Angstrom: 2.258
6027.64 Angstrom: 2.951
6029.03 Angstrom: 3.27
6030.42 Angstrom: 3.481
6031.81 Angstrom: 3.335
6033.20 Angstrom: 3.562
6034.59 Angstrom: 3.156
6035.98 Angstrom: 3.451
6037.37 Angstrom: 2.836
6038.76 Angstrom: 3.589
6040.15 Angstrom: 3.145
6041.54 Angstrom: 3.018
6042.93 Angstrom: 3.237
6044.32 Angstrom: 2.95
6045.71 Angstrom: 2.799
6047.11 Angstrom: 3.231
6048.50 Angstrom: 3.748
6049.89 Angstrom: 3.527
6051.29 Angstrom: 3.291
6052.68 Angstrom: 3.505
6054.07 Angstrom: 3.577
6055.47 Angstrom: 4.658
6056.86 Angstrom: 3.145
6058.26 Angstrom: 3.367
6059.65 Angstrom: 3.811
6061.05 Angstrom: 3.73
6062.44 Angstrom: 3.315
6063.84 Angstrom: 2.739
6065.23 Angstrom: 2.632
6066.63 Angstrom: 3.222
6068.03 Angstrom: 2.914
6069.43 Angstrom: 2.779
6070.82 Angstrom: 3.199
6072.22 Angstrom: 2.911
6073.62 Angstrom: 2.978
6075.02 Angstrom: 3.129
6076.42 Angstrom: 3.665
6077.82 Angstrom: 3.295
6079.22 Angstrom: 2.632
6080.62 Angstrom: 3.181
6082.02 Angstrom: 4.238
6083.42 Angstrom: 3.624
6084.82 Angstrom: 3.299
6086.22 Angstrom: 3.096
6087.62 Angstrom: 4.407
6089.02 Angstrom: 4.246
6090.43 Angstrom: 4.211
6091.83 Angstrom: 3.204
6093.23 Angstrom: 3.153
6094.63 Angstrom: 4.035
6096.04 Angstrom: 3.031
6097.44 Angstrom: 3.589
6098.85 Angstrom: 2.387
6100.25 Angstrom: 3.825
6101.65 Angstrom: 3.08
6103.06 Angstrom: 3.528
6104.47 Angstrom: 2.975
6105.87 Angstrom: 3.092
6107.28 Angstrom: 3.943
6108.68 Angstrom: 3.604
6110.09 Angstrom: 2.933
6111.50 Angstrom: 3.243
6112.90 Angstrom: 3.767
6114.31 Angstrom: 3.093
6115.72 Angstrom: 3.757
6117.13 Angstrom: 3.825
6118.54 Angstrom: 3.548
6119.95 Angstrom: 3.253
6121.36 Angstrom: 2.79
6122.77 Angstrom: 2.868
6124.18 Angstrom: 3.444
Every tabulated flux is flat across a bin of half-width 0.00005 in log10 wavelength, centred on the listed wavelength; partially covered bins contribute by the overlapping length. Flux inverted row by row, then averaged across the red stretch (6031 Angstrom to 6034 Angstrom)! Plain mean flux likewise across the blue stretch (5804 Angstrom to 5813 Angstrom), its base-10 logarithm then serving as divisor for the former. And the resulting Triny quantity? 0.55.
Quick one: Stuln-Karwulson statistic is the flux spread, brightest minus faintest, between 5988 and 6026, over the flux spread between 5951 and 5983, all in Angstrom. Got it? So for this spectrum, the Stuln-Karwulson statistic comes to 0.99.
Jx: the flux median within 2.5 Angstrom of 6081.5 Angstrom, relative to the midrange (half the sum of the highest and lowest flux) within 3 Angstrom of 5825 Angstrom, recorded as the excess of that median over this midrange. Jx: 0.17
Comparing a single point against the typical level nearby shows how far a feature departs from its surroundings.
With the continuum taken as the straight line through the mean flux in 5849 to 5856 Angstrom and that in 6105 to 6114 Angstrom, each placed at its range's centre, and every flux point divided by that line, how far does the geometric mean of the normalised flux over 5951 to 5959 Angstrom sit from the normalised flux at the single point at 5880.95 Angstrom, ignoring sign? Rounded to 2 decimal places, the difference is 0.10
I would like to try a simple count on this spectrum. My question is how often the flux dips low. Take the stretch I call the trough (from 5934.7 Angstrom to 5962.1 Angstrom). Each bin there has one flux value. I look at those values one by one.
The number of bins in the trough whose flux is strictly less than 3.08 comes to 10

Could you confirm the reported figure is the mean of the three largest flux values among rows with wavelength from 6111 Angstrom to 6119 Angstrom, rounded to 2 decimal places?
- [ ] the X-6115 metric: 3.78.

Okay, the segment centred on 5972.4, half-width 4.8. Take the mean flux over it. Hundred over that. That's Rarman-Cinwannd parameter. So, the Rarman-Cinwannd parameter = 28.8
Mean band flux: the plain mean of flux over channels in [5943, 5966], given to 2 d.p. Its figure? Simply 3.35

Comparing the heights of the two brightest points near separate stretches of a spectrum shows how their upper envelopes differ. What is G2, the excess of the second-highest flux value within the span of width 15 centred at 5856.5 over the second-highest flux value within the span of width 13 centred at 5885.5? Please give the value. 0.57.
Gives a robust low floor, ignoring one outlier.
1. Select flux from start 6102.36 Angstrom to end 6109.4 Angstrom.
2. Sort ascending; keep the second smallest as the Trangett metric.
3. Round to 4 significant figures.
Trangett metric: 3.092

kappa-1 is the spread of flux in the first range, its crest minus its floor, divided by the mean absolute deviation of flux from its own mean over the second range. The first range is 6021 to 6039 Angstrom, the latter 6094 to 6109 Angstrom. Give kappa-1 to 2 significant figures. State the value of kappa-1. 3.2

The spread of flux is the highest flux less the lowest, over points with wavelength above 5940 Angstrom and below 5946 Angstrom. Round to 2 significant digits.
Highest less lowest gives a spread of 1.9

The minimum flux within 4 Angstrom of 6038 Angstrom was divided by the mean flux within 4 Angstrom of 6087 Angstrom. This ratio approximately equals 0.74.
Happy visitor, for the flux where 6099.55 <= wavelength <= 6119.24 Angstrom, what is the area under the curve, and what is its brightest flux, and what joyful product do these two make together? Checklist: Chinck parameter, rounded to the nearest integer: 267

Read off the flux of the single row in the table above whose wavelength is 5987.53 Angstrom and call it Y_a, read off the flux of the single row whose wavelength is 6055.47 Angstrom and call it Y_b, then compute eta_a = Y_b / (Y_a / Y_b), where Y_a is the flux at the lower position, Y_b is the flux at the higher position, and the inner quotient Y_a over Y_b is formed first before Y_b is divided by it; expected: 6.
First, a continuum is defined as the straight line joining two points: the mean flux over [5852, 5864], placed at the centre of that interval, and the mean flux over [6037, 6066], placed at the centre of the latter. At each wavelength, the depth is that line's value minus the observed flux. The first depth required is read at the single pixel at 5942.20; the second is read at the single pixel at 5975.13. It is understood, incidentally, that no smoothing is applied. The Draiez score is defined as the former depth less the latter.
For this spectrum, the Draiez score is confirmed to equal -0.9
